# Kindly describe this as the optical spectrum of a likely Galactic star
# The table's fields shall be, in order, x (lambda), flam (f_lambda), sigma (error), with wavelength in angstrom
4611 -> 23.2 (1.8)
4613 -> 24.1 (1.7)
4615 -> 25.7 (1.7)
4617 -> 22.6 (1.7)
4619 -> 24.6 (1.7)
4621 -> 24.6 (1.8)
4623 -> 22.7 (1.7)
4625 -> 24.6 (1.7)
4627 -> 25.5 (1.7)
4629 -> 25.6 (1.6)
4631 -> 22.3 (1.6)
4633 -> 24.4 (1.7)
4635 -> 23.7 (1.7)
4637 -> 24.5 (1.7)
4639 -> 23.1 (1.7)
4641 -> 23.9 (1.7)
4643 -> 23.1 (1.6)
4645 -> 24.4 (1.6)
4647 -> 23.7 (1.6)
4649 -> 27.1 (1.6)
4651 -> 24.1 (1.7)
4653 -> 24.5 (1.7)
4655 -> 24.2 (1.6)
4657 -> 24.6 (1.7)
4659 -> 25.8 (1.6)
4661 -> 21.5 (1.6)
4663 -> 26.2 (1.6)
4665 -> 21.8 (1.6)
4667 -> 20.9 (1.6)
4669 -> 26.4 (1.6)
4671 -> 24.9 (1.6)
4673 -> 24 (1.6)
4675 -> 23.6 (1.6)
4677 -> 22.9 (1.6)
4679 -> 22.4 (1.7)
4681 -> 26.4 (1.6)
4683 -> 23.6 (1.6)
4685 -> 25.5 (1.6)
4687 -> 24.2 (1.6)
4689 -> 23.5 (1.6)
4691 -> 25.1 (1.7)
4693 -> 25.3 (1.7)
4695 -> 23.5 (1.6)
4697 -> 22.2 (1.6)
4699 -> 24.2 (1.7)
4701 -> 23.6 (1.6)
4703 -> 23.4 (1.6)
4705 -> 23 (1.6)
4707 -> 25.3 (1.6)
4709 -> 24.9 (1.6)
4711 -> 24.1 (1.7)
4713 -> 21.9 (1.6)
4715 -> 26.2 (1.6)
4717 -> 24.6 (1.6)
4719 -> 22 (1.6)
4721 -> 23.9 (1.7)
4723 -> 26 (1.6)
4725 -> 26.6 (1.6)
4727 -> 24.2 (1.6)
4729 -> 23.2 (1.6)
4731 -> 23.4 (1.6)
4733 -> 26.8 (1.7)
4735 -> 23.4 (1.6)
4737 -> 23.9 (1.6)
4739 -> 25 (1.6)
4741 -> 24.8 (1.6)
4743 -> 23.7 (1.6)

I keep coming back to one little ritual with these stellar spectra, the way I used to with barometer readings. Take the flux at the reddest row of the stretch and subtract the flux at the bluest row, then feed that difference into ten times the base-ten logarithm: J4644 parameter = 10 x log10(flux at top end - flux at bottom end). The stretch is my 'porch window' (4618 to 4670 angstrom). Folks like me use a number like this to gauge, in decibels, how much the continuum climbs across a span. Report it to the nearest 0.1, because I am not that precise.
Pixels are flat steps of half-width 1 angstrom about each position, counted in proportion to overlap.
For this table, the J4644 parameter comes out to 2.6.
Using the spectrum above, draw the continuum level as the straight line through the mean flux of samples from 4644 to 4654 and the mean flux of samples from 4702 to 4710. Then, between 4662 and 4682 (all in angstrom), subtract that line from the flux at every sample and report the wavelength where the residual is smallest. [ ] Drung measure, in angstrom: 4667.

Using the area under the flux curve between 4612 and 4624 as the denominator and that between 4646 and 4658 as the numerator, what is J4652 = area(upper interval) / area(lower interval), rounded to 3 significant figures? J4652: 1.03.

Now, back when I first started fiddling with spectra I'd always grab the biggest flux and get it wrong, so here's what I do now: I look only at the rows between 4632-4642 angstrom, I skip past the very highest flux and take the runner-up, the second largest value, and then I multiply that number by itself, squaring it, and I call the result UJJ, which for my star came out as 595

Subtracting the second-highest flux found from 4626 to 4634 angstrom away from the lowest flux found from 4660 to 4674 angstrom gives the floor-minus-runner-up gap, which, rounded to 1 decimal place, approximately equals -4.6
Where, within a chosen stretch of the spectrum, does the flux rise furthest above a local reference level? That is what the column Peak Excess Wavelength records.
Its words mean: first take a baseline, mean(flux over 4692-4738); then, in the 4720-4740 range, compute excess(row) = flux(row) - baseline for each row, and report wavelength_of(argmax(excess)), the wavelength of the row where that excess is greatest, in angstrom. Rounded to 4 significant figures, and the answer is 4733 angstrom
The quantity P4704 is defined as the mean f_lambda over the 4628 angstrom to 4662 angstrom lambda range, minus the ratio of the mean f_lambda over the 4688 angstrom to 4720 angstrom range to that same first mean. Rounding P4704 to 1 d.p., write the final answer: 23.2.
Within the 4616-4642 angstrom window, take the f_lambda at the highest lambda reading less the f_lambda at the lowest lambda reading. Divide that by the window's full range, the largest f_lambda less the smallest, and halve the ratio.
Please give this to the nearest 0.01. 0.20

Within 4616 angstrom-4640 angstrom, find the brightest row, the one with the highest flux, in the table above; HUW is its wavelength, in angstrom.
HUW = 4629 angstrom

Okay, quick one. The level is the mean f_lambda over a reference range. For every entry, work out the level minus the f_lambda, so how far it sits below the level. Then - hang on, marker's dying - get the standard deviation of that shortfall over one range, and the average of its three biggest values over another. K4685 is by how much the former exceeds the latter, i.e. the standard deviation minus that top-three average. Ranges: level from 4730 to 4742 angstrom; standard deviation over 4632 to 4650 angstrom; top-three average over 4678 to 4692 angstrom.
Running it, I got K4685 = -0.2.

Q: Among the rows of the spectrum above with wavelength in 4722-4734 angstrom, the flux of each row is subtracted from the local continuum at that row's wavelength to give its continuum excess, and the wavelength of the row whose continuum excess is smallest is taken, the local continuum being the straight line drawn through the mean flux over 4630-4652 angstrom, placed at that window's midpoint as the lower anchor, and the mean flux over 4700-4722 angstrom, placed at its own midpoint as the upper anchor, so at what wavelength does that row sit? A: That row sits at 4733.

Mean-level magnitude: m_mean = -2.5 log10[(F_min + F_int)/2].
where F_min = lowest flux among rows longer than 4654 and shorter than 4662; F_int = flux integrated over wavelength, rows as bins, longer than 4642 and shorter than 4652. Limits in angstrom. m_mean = -5.3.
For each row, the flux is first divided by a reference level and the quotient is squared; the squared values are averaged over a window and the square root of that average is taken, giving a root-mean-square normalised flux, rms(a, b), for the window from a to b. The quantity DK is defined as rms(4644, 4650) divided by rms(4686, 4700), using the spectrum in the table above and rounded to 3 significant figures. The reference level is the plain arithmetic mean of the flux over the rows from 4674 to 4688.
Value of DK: 1.05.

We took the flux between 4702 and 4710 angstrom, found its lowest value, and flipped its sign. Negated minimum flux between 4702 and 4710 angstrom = -23.0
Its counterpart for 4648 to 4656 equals -24.1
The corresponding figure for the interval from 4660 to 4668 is -20.9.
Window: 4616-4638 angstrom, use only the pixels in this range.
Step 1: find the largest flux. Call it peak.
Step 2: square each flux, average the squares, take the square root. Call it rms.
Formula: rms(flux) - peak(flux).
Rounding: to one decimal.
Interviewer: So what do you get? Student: -1.5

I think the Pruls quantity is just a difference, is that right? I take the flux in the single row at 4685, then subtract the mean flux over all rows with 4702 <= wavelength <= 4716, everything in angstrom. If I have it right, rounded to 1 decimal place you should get 1.4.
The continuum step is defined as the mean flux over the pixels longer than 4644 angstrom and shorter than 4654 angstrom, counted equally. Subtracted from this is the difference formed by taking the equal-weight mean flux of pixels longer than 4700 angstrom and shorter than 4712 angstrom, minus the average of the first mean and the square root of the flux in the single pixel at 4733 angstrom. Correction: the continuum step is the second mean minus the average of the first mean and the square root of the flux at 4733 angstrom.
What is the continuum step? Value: 9.1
